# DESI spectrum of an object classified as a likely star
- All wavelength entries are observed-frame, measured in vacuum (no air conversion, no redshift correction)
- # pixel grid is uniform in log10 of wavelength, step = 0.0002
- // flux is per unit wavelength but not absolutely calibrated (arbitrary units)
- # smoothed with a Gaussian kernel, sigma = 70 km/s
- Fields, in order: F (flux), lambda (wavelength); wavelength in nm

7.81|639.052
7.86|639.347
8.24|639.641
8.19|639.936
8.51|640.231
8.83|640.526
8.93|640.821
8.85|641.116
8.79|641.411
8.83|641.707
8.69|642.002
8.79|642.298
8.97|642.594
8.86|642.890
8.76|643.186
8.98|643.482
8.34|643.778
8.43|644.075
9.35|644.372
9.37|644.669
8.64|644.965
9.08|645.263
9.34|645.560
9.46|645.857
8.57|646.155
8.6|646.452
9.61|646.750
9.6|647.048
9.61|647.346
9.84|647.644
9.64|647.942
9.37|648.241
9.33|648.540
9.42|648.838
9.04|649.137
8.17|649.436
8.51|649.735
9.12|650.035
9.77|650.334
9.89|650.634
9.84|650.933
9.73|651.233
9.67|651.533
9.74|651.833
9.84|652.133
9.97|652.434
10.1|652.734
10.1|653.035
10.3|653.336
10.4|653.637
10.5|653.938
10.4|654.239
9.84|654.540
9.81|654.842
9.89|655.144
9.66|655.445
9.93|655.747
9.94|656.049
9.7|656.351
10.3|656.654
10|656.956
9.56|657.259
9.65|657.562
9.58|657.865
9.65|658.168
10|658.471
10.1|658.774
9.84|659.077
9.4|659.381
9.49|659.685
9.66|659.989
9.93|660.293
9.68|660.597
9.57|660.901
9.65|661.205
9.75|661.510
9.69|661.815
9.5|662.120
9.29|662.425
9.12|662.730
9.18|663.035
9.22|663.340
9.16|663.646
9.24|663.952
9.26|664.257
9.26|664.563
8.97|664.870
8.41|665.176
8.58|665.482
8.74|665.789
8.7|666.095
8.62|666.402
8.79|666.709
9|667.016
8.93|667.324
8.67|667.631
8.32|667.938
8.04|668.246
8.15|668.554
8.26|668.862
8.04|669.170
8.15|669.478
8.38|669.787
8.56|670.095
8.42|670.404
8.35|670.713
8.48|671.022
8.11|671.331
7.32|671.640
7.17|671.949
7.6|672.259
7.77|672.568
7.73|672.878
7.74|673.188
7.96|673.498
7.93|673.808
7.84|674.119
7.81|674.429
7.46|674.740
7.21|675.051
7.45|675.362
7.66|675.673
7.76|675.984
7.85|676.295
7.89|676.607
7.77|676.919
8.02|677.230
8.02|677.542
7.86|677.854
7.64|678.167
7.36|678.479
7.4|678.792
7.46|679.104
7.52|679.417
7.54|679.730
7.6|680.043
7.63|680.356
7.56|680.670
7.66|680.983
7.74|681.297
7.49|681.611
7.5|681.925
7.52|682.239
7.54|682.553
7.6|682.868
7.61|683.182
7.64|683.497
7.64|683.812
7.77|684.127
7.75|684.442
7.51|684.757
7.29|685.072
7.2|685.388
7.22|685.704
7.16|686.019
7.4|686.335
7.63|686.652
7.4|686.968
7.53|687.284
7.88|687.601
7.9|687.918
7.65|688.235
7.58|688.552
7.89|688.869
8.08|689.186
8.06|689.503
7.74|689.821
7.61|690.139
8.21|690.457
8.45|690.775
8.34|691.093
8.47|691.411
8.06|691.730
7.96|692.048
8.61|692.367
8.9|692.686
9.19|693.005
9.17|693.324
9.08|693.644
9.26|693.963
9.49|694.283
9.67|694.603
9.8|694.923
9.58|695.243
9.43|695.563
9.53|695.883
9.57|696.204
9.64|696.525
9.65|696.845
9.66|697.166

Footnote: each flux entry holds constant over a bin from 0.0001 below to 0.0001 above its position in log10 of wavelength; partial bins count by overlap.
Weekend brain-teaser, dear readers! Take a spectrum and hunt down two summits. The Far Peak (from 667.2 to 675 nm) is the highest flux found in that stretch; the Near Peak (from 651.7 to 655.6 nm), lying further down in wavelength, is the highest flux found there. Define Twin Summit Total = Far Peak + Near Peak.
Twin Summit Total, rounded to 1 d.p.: 19.4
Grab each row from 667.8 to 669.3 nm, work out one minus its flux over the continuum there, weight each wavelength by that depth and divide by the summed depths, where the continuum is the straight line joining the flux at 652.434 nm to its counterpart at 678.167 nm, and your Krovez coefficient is 668.57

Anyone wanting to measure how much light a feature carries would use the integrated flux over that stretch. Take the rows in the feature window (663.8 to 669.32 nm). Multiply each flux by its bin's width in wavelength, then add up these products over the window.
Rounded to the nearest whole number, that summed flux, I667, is 48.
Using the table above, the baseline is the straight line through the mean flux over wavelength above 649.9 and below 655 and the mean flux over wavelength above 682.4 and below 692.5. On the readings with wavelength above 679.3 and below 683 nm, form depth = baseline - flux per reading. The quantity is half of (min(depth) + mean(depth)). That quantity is 0.5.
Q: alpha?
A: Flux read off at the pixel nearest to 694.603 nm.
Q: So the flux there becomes 9.67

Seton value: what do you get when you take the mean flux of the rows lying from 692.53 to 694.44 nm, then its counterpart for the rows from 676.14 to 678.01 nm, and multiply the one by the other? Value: 73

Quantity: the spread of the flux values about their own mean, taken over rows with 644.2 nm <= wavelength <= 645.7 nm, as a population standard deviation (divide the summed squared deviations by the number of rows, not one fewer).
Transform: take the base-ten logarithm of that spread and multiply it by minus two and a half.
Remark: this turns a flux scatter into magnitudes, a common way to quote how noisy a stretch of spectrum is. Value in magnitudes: 1.4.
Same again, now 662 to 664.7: 2.5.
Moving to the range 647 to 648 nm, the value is 2.5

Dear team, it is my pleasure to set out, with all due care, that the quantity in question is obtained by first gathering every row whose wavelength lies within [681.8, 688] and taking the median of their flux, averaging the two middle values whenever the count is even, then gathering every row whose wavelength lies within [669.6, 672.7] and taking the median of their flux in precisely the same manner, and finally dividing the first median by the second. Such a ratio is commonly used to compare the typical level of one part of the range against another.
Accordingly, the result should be 0.92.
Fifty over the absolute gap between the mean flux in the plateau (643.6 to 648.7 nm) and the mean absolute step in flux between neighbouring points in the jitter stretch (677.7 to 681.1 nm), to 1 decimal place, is 5.5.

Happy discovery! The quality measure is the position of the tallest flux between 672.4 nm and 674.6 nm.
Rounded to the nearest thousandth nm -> 673.498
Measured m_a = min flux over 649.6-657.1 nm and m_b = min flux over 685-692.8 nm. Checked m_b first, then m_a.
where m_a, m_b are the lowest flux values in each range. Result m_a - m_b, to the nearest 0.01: 1.35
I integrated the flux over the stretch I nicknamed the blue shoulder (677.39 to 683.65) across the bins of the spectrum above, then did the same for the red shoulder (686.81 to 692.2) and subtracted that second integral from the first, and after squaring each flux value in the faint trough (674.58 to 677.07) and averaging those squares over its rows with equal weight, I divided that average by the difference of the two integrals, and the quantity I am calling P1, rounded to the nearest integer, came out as 12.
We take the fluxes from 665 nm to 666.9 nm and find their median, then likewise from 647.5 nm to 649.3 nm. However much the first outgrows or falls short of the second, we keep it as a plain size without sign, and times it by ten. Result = 7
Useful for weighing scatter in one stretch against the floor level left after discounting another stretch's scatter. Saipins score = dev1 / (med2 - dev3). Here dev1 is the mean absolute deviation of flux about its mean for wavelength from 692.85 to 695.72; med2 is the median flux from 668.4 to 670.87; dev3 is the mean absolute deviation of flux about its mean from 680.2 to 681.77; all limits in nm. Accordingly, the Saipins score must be 0.025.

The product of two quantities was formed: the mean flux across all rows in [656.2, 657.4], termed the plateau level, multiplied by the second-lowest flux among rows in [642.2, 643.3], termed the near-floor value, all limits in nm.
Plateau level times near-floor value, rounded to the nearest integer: 87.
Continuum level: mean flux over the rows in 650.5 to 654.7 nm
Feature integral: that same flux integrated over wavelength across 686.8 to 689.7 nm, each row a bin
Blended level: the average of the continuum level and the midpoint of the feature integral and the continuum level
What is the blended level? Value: 13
